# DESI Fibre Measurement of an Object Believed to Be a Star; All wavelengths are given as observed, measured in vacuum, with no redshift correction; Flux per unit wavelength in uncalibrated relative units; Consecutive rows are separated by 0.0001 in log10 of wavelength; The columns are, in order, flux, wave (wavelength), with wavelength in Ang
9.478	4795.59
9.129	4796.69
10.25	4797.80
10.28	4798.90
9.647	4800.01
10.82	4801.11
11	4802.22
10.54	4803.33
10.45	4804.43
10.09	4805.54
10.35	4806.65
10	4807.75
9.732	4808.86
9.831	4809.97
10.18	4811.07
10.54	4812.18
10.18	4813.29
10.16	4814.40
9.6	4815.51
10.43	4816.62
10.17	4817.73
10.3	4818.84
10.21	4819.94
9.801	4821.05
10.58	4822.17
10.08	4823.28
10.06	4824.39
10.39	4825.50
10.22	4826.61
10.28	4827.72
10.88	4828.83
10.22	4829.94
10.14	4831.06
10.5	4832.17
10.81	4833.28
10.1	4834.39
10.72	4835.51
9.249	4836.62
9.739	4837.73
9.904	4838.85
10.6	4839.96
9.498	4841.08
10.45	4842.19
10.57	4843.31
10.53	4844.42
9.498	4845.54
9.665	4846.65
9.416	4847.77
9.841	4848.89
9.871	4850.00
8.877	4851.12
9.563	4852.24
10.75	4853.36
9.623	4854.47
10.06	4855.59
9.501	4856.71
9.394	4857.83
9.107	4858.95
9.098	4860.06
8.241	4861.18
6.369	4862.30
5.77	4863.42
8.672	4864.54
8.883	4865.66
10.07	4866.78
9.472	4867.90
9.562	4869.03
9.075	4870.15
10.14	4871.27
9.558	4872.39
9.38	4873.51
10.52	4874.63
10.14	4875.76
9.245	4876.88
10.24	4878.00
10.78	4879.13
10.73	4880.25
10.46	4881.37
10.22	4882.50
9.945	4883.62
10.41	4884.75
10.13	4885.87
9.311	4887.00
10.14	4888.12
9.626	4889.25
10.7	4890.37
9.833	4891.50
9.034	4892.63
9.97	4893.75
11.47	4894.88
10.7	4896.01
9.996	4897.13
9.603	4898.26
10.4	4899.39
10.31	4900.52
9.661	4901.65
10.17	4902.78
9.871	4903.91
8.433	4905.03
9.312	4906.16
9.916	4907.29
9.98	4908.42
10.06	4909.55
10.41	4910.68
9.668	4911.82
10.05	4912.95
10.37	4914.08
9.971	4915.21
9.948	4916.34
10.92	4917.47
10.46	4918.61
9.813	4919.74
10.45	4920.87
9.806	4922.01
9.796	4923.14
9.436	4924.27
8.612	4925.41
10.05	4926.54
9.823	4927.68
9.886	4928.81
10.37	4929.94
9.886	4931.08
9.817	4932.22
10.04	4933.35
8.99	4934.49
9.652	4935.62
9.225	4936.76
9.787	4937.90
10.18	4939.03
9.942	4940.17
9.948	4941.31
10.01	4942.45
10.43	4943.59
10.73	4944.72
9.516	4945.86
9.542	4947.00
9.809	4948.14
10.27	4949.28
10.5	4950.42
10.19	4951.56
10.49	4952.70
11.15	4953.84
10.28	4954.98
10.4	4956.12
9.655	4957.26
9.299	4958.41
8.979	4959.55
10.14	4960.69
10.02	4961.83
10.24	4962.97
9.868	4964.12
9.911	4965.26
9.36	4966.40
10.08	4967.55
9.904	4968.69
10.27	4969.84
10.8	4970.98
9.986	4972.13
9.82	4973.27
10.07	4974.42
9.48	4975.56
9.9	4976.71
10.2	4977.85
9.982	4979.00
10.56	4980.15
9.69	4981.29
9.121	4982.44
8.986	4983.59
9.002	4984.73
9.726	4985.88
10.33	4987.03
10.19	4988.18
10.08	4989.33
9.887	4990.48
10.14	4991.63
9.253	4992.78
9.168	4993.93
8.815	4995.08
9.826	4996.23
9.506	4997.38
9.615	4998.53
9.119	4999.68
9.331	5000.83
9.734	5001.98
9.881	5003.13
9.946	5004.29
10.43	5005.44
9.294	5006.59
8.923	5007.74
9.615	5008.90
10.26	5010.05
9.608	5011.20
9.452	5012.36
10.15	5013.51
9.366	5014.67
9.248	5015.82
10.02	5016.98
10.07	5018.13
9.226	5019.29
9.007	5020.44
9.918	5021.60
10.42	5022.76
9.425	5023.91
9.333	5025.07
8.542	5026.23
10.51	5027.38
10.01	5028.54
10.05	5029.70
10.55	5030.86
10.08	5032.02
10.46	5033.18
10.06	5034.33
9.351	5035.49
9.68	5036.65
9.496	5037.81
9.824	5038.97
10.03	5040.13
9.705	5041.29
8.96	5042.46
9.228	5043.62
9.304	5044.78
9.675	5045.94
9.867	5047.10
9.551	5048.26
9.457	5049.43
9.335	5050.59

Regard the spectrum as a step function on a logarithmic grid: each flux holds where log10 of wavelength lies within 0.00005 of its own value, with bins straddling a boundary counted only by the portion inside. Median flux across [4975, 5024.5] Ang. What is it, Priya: 9.7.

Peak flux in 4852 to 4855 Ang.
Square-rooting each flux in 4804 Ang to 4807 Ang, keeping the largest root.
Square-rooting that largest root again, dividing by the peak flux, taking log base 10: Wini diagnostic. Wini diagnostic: -0.777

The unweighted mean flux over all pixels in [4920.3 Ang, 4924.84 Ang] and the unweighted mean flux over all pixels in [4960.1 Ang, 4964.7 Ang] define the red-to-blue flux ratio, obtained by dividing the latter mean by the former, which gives 1.02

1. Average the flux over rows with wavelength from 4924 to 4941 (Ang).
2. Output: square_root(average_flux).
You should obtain 3.12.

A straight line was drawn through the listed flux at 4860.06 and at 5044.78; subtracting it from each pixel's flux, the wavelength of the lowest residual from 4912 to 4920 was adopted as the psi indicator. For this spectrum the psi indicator 4919.74 Ang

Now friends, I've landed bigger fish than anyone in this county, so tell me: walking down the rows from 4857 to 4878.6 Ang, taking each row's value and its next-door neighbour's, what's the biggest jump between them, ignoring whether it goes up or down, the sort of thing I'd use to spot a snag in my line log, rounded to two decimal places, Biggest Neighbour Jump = 2.90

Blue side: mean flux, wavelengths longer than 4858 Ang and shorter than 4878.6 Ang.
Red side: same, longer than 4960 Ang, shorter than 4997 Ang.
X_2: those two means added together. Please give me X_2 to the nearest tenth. 18.9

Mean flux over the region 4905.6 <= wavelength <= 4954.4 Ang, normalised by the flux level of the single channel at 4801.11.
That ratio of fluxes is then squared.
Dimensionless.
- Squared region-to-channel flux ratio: 0.85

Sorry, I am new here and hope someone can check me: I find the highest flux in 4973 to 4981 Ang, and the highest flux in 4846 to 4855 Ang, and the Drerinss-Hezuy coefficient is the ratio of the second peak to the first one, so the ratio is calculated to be 1.02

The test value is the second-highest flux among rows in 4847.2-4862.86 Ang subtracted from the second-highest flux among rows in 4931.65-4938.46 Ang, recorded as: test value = -0.24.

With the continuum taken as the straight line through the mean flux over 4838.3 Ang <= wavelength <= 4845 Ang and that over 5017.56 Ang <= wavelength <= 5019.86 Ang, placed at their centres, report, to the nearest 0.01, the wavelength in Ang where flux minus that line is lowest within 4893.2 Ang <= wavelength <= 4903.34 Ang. 4898.26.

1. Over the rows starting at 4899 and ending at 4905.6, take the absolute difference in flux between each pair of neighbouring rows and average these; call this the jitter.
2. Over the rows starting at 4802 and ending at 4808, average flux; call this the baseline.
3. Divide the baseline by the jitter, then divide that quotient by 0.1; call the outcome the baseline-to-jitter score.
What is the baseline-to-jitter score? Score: 174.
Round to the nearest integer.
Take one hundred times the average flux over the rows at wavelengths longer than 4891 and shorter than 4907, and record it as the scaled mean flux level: 991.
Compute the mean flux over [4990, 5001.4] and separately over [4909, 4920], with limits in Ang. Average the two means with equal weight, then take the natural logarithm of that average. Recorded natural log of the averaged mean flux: 2.28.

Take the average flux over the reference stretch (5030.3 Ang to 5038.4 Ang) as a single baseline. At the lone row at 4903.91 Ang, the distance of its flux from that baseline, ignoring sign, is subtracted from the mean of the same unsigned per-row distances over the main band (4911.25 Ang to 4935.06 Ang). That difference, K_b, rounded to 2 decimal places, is 0.25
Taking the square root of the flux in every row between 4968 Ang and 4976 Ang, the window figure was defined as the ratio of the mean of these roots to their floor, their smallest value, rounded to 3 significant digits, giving 1.03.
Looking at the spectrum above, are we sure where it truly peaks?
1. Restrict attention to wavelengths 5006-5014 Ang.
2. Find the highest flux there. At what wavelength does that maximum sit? 5010.05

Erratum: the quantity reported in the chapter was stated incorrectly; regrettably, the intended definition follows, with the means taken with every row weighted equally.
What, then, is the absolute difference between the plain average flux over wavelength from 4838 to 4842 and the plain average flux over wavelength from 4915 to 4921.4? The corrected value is 0.26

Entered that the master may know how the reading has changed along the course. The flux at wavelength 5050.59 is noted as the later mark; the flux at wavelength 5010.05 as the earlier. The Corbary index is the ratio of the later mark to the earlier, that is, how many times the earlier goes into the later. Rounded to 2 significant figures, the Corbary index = 0.91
